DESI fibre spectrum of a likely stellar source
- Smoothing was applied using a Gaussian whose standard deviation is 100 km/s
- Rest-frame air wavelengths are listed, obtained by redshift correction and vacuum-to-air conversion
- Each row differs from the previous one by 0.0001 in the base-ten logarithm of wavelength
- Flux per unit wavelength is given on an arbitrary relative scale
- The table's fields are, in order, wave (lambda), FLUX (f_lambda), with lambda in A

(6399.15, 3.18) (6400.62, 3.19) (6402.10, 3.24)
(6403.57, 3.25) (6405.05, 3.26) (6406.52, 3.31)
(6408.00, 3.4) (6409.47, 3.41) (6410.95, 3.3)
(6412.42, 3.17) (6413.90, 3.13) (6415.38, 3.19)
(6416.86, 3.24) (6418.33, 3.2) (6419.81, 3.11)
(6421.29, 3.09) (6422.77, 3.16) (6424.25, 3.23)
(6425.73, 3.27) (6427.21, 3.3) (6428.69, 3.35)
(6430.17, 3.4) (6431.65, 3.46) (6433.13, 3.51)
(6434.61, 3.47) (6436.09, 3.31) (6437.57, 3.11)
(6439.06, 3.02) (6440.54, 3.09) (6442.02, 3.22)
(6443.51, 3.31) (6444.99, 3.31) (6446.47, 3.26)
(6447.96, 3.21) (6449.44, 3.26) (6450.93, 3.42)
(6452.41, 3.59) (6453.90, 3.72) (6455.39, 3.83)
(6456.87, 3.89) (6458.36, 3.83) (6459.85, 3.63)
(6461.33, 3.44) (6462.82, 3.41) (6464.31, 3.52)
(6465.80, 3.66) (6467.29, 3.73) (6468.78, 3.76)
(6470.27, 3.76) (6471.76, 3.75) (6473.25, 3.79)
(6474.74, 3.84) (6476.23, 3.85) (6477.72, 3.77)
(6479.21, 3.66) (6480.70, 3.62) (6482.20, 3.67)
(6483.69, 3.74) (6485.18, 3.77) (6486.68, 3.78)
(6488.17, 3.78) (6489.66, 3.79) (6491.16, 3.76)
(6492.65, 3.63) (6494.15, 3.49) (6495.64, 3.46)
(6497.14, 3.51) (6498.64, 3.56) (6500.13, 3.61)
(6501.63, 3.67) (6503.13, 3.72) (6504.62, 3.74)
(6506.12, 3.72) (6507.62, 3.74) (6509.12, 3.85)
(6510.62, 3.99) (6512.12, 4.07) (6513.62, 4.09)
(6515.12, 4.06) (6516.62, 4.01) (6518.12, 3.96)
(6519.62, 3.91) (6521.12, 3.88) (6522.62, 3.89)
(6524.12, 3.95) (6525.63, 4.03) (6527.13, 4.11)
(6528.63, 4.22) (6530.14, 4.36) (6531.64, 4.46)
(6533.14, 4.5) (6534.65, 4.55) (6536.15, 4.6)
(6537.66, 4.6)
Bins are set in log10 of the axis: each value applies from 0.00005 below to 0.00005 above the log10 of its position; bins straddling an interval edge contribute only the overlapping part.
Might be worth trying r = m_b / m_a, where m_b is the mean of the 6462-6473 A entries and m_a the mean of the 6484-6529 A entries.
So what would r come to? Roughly 0.96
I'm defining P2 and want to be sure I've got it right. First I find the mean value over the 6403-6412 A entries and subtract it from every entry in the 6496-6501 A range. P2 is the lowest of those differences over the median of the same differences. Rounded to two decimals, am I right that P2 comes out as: 0.79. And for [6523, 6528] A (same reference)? 0.89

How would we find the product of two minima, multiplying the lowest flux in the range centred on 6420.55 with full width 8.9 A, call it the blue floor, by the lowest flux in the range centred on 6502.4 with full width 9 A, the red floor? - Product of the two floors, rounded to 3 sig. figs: 11.0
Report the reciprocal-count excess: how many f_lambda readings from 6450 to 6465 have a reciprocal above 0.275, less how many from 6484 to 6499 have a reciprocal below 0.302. -4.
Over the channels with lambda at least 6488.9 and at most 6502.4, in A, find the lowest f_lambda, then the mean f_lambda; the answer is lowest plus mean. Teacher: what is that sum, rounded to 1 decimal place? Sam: 7.1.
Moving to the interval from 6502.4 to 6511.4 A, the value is 7.5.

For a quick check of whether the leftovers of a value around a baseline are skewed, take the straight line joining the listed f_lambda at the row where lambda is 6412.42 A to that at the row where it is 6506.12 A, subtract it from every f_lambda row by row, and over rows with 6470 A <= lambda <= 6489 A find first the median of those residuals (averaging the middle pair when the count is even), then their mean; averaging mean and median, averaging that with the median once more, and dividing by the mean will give 0.94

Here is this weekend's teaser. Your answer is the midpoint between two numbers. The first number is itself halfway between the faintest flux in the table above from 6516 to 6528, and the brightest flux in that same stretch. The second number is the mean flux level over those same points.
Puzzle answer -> 3.98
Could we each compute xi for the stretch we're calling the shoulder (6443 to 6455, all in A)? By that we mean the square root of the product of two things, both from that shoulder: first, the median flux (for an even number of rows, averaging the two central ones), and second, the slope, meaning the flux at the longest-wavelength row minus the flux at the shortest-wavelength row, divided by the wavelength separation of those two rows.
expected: 0.36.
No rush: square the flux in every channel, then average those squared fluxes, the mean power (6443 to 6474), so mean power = 12.8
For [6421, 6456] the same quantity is 11.1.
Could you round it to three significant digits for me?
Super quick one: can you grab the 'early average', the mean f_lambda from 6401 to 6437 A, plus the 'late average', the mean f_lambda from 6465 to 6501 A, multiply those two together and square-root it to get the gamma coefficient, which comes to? 3.48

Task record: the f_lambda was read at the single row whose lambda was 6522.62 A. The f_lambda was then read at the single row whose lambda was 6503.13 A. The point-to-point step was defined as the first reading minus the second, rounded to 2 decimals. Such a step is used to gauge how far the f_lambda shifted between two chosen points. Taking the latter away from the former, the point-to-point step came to 0.17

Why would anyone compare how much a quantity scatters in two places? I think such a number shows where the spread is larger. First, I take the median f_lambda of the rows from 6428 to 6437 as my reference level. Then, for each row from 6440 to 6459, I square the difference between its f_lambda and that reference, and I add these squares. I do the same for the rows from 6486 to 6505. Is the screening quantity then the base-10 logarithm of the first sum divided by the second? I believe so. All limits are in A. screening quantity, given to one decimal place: 0.1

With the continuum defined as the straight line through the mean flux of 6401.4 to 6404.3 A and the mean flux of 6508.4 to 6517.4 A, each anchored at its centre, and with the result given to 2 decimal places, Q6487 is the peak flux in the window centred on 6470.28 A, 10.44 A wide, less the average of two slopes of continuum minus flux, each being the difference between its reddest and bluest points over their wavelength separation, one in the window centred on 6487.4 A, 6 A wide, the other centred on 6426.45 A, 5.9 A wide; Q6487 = 3.85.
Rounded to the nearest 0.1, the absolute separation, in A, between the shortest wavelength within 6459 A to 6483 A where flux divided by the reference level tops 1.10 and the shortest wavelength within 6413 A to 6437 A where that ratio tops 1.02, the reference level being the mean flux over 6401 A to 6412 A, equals 35.6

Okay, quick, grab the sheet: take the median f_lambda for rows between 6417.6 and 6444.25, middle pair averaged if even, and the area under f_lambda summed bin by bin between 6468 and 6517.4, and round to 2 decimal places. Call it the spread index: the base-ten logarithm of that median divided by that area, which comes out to -1.76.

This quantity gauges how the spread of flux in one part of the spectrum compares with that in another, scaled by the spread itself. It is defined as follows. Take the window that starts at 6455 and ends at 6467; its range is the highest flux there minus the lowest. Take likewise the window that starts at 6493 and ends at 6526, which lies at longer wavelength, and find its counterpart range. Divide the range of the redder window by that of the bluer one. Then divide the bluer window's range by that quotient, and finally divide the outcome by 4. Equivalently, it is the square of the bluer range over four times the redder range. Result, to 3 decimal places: 0.091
